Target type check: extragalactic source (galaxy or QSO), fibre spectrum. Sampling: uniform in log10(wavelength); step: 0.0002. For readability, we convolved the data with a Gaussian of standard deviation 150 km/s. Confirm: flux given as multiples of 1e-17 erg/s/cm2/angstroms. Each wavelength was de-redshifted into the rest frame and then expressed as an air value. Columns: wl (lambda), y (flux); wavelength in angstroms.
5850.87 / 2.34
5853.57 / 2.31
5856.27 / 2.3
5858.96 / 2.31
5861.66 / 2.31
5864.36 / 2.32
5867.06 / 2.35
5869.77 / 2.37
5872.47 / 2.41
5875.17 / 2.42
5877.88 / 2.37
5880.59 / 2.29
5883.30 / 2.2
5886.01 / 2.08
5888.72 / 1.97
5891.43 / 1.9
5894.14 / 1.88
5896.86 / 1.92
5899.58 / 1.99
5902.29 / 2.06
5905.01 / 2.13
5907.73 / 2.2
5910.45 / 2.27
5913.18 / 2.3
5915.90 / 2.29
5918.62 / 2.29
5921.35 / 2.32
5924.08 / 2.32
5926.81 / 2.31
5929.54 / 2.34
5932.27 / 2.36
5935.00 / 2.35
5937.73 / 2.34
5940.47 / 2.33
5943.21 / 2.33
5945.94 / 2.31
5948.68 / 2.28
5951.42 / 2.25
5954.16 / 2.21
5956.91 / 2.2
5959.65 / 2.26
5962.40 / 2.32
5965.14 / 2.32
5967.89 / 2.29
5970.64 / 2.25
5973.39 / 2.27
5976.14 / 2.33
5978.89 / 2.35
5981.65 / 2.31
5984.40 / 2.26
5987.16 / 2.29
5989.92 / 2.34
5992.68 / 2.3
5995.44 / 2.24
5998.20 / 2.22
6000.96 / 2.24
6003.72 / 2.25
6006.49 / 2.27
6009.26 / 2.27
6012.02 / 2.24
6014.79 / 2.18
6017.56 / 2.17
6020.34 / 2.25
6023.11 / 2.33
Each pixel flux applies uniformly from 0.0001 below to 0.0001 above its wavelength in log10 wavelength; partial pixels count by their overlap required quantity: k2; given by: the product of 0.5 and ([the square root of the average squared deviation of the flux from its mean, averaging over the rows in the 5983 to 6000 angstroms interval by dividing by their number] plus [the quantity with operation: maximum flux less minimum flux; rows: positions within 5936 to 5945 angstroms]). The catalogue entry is 0.02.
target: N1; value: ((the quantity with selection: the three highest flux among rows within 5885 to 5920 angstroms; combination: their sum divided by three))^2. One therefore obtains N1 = 5.26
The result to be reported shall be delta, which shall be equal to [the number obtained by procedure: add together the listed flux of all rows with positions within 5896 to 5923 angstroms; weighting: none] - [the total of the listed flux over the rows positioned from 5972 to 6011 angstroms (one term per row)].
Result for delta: -10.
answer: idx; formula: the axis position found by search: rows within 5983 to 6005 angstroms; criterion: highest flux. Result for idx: 5989.92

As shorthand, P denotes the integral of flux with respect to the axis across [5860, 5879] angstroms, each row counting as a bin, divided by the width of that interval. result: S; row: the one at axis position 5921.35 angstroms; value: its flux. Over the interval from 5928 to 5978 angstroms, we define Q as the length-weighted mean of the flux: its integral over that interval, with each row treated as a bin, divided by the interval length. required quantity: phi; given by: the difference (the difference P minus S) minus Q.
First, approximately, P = 2.36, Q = 2.30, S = 2.32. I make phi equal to -2.25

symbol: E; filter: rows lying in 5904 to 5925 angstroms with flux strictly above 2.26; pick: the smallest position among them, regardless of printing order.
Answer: 5910.45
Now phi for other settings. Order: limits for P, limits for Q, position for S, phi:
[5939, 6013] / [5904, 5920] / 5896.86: -1.89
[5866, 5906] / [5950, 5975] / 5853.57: -2.42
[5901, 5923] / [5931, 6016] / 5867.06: -2.40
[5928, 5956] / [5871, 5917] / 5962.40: -2.17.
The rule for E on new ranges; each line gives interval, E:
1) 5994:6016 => 6006.49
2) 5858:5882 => 5858.96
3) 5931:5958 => 5932.27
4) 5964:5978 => 5965.14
